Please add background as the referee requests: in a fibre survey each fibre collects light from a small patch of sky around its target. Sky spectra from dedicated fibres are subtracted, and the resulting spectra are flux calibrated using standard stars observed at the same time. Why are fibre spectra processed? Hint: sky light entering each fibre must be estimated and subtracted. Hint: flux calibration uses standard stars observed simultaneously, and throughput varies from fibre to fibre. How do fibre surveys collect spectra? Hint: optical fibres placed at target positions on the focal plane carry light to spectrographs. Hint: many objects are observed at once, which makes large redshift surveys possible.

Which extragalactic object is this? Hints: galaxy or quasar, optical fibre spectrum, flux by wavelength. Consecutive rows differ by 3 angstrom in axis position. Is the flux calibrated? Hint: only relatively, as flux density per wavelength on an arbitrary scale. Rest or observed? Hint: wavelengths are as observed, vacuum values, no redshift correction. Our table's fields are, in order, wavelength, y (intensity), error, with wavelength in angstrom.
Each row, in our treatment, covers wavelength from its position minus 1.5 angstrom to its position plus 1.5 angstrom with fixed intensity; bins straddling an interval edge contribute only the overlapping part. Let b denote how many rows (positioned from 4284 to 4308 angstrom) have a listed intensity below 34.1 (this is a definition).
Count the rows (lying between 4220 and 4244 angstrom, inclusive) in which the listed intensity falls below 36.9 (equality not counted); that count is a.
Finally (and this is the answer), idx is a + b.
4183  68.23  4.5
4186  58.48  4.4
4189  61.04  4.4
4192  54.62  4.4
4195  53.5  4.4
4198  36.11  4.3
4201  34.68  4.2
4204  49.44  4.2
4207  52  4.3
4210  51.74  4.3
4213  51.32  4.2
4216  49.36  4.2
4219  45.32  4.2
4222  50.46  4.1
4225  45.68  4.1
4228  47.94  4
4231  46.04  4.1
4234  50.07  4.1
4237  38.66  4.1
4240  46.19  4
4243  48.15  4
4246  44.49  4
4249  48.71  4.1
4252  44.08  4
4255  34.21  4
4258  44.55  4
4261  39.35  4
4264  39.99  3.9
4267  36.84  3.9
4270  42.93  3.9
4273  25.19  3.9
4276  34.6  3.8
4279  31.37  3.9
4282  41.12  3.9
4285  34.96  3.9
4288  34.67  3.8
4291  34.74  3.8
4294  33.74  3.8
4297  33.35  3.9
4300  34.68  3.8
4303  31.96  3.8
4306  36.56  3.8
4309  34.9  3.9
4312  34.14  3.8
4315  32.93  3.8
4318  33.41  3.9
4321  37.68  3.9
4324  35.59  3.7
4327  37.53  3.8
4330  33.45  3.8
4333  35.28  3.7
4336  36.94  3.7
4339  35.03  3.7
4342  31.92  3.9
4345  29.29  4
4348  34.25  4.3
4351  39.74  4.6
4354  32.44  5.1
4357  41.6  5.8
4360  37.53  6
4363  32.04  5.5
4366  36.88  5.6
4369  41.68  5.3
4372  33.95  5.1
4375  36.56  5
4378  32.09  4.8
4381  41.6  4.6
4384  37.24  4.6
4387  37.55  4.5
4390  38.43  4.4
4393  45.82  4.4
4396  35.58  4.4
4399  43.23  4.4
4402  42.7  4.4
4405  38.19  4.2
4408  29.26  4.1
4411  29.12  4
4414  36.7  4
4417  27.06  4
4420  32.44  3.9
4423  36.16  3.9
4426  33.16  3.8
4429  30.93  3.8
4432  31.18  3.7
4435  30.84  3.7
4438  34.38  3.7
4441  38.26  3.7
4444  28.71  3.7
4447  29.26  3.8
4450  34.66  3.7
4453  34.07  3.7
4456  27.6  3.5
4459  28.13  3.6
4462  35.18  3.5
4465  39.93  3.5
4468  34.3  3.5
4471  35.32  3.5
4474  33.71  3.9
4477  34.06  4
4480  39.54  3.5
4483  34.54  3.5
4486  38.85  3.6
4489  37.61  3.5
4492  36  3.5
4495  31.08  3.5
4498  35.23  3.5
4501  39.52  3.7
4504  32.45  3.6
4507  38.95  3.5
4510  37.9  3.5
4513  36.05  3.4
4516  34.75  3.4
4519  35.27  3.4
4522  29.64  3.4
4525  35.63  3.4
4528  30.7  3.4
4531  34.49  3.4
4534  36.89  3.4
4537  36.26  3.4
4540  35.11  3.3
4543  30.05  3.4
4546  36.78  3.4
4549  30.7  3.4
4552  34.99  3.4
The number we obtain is 3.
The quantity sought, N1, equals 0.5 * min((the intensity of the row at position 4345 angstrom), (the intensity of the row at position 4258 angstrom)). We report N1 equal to 15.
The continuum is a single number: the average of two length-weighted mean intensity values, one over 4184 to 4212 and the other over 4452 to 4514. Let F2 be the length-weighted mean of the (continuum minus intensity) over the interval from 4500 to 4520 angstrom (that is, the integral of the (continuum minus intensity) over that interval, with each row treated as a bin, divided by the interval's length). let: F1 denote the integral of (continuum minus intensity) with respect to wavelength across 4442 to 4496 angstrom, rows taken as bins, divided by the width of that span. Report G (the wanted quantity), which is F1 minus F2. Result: 2.3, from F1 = 8.8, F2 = 6.5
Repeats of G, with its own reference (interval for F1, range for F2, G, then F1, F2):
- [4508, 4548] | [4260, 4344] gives 0.5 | 8.3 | 7.8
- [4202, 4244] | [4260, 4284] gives -11.5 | -5.0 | 6.5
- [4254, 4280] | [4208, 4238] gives 11.2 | 6.2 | -5.0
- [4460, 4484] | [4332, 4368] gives -0.4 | 7.2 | 7.5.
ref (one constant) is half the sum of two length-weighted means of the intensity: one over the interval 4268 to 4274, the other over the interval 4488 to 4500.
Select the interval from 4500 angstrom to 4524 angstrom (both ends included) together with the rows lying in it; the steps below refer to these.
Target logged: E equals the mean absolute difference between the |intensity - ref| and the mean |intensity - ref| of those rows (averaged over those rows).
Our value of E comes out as 1.6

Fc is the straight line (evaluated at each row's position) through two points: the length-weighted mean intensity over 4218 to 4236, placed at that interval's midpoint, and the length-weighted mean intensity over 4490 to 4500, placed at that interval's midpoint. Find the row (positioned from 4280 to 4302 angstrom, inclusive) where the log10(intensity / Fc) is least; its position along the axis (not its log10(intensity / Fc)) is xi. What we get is 4297 angstrom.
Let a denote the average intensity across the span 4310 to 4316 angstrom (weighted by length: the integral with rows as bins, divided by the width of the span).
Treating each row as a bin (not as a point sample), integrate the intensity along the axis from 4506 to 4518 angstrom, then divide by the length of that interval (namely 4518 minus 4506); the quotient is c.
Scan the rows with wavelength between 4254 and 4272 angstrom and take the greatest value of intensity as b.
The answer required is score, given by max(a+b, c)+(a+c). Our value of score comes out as 149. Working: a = 34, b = 44.55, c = 37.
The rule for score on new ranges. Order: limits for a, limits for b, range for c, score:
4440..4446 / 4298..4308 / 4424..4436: 134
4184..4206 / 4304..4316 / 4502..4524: 172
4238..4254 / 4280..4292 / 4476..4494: 169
